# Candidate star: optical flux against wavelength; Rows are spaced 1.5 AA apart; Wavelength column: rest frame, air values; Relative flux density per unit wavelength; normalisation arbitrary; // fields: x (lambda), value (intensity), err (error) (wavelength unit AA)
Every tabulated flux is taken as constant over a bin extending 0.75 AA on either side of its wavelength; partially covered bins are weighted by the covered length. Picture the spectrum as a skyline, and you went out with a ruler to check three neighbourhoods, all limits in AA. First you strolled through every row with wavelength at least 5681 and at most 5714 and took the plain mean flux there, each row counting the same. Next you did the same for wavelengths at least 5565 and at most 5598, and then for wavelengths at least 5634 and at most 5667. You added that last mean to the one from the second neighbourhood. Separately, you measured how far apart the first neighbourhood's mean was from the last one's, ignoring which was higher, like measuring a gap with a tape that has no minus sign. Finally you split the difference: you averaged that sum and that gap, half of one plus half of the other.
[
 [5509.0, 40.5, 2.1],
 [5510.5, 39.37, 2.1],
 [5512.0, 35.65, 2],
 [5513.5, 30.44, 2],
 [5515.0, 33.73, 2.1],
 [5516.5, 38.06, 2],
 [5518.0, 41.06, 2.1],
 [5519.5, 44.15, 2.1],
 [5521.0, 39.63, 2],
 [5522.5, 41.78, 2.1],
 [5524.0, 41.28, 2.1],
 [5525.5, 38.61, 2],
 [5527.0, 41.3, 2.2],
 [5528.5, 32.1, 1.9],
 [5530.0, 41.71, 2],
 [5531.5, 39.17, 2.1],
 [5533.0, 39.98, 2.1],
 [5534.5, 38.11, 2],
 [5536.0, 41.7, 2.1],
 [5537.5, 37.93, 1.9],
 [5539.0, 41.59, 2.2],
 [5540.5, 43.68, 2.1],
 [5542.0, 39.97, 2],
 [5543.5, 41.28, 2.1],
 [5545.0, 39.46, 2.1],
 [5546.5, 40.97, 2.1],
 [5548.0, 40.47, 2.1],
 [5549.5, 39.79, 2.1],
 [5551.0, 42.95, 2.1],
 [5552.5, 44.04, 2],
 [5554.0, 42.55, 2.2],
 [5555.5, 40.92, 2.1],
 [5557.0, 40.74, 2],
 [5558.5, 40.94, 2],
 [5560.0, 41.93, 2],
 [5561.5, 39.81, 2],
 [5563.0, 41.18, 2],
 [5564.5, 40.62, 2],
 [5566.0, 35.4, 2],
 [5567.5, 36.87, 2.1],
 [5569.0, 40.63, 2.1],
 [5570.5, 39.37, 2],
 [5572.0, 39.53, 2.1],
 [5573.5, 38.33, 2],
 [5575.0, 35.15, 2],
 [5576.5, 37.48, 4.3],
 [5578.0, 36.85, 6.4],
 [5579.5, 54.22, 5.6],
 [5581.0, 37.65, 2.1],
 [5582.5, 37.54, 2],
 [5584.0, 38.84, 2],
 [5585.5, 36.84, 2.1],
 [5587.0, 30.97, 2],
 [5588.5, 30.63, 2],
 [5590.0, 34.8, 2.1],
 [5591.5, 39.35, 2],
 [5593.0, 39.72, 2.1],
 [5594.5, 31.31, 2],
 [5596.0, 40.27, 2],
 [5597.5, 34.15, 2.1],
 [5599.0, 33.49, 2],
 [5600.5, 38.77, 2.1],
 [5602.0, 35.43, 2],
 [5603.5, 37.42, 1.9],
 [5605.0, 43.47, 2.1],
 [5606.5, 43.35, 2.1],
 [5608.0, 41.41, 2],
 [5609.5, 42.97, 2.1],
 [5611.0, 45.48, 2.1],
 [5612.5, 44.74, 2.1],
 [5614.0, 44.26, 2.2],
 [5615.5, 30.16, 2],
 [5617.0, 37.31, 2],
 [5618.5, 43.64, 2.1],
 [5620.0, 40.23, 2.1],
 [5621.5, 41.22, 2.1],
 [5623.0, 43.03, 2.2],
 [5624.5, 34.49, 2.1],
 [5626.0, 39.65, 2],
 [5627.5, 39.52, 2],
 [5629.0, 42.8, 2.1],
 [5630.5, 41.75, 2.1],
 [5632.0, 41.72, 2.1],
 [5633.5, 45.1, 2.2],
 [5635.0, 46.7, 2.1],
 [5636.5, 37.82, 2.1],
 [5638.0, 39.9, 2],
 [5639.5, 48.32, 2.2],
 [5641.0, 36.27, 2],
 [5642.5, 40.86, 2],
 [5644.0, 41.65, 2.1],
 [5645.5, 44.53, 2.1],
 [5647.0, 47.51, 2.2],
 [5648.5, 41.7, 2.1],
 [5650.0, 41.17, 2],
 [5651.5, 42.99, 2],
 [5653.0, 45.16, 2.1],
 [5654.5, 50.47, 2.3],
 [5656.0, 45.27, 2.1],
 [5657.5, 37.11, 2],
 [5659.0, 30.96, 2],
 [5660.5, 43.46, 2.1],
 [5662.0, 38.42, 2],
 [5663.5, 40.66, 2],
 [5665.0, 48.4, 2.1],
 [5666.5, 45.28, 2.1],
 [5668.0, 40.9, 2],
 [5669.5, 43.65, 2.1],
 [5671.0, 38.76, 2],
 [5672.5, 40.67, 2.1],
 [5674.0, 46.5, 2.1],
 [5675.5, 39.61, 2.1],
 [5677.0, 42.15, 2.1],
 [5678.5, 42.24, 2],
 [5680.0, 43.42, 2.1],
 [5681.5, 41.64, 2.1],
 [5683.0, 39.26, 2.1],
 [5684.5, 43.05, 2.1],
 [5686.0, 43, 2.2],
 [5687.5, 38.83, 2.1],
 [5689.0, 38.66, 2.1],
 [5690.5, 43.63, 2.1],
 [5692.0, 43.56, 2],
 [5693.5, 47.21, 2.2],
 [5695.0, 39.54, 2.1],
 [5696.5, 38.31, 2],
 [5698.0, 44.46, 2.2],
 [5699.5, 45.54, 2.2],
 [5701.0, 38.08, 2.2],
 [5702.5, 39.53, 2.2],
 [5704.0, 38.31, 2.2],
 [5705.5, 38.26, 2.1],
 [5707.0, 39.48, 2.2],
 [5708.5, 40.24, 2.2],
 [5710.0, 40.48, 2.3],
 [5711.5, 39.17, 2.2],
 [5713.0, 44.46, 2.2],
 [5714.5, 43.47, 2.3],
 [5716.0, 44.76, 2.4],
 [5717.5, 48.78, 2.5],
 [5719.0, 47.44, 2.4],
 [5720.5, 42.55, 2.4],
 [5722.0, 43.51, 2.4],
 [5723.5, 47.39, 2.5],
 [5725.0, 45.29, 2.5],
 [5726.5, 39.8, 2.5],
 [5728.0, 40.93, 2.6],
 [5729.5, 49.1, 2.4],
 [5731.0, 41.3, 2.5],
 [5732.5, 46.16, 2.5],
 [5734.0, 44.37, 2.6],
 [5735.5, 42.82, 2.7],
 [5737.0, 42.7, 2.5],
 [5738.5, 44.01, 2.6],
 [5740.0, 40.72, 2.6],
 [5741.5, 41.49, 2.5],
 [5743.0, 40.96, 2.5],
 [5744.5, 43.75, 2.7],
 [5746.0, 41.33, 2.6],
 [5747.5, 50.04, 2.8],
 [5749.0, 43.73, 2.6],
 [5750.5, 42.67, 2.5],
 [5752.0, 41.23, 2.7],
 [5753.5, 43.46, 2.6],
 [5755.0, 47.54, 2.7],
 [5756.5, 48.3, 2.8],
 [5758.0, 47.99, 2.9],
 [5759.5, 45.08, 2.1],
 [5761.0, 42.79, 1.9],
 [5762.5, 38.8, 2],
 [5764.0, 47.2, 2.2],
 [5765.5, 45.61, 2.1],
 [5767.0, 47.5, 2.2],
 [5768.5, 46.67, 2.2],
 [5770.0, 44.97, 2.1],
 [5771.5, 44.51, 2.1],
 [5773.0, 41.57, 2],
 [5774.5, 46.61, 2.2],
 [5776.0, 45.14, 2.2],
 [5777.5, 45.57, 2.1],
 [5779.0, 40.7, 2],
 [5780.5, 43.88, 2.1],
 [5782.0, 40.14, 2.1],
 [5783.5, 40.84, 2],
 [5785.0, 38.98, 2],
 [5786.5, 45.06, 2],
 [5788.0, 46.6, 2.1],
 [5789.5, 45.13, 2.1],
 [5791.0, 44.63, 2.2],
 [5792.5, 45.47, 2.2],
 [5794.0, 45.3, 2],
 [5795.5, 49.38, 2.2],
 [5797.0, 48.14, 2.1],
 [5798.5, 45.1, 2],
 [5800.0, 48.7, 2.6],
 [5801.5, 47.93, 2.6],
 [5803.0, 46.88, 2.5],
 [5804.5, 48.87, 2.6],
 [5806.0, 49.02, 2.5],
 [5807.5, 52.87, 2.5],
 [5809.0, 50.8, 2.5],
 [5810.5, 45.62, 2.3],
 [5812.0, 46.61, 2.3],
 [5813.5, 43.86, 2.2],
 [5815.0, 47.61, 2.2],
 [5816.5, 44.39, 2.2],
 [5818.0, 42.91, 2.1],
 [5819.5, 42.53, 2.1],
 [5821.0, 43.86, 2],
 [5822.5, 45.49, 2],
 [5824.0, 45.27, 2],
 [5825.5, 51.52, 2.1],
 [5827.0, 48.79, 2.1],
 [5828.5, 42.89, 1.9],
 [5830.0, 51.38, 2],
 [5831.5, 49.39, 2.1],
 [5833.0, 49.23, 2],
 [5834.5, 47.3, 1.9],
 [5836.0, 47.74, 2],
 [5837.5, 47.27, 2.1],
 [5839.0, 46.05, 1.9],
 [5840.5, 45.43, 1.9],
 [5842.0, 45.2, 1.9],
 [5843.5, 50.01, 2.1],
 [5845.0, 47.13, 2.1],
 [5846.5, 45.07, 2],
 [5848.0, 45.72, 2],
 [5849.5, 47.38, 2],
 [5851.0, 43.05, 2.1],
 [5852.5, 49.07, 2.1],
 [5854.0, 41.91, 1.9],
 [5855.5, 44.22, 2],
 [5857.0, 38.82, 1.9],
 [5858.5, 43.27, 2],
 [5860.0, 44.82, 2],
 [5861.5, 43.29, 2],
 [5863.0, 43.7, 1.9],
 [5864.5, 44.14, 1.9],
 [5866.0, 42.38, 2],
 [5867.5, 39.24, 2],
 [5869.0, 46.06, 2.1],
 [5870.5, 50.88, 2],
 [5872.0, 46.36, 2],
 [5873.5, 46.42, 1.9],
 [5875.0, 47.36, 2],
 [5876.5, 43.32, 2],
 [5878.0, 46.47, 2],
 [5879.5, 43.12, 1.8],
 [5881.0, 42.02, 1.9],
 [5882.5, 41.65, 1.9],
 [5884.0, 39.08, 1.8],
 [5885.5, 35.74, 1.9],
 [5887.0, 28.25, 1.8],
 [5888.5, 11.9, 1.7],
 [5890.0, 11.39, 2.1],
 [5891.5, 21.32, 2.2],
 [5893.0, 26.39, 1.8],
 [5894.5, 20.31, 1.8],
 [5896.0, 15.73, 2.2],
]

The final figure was 40.7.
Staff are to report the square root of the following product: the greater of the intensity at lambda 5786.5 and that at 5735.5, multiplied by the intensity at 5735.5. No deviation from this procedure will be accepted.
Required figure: 43.9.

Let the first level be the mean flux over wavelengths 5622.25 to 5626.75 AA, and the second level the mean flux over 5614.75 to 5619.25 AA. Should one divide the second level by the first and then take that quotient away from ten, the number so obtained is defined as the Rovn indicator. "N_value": 9.052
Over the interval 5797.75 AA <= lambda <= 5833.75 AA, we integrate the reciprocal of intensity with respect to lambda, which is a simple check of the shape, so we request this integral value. 0.77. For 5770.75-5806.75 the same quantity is 0.80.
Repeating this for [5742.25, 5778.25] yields 0.81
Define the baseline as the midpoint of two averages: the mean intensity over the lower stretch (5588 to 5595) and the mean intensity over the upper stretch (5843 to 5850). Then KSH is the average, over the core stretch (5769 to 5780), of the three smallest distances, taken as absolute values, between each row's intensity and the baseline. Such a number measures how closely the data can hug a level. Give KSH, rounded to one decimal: 1.4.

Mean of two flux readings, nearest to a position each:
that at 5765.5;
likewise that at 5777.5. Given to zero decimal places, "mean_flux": 46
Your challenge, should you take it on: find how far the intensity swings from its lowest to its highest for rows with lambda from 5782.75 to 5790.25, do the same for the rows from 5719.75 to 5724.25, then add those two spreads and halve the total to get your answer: 6.2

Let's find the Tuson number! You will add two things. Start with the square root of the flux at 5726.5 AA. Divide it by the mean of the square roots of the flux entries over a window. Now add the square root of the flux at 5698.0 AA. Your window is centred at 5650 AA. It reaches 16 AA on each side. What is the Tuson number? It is 7.6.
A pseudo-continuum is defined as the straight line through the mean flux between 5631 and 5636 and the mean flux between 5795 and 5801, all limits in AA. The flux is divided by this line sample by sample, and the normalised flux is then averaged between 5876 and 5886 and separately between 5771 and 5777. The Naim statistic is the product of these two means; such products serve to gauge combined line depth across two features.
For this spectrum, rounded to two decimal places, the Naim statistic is 0.79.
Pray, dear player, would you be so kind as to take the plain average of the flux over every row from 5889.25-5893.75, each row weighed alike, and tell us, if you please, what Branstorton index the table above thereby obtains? 19.7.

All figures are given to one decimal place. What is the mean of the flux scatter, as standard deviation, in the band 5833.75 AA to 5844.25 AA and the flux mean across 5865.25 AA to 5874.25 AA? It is 23.4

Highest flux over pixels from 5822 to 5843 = 51.52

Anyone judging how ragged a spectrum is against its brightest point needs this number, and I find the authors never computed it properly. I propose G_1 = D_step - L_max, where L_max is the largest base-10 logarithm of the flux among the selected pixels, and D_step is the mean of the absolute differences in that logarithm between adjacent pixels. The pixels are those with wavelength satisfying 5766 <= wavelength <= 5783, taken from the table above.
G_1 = -1.65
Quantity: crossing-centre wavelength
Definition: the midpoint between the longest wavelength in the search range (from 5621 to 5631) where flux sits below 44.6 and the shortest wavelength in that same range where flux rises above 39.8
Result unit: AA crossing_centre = 5626.0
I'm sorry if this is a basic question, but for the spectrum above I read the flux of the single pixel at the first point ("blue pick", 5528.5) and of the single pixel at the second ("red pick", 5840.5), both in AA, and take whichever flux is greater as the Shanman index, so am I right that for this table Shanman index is 45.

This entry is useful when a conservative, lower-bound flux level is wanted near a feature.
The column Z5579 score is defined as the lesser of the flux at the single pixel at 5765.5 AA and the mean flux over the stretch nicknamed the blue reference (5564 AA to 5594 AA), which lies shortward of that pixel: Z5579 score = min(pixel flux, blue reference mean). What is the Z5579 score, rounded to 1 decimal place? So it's 38.0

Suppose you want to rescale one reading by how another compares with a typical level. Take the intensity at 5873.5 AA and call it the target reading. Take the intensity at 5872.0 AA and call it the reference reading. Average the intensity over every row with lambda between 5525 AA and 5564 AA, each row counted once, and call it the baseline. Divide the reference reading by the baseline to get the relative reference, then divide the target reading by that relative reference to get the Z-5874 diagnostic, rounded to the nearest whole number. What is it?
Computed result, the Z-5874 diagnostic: 41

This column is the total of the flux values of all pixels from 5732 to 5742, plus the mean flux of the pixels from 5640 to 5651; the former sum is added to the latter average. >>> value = 344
